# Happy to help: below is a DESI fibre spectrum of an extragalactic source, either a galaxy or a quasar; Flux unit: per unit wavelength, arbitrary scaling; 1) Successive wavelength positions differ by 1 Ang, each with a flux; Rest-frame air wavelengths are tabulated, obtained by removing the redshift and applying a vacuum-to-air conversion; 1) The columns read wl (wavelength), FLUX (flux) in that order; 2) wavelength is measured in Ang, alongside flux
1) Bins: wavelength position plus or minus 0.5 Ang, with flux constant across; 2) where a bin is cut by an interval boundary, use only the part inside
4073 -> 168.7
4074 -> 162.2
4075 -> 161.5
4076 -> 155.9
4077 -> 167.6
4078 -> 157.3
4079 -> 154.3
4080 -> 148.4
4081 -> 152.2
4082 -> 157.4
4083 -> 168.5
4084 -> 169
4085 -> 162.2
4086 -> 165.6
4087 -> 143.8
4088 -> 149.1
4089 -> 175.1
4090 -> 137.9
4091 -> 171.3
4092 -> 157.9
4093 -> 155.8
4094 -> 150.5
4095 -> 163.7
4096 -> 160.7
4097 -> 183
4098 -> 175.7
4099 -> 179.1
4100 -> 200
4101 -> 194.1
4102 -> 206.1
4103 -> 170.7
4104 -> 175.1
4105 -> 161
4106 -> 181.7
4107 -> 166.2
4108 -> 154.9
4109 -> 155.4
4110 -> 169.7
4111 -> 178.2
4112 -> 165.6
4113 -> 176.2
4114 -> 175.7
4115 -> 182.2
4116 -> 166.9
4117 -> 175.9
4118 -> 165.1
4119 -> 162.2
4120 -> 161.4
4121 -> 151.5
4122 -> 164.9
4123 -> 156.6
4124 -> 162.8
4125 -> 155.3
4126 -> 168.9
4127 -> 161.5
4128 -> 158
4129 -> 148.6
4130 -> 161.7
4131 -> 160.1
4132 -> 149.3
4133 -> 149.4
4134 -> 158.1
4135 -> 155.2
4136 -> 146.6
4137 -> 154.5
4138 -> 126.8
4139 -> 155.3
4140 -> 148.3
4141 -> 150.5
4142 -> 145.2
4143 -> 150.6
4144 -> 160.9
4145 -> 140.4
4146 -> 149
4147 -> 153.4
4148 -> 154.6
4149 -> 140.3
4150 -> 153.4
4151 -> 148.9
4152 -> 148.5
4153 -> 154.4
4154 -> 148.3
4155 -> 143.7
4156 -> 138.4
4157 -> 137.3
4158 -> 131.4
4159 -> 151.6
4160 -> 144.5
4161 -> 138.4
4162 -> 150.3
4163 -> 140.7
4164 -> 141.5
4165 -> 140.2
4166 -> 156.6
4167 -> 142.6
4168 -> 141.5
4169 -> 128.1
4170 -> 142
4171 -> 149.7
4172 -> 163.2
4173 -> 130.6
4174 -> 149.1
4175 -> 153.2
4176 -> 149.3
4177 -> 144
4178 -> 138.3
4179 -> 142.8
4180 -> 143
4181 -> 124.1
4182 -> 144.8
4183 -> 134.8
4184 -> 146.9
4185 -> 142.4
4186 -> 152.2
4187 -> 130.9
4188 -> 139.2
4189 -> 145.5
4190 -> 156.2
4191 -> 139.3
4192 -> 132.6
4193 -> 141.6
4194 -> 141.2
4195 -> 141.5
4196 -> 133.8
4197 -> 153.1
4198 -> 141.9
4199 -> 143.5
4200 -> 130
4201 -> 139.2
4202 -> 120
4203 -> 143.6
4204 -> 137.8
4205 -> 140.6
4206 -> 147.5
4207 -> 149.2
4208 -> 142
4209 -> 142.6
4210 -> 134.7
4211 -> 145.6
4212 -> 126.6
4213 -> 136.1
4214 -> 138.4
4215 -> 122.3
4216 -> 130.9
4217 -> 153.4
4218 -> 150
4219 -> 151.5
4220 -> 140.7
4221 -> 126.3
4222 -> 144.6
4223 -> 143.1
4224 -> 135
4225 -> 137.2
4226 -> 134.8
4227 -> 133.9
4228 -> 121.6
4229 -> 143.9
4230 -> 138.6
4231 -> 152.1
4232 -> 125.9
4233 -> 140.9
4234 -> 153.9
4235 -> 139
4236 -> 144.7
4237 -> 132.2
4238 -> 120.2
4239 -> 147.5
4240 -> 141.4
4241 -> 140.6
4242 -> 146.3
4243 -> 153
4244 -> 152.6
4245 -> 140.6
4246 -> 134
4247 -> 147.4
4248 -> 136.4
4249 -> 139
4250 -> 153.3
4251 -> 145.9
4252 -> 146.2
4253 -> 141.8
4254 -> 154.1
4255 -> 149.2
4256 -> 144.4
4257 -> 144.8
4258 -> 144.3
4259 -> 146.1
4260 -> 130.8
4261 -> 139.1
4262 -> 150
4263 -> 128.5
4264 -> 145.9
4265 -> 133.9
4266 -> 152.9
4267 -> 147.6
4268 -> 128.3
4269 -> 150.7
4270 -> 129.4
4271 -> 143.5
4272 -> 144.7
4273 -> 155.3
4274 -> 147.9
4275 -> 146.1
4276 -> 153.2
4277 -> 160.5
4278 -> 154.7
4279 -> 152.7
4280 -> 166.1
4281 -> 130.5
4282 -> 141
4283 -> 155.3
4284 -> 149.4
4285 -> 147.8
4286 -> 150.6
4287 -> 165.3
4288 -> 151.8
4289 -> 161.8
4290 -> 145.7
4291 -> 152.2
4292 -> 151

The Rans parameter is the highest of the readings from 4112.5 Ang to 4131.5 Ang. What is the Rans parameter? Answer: 182.2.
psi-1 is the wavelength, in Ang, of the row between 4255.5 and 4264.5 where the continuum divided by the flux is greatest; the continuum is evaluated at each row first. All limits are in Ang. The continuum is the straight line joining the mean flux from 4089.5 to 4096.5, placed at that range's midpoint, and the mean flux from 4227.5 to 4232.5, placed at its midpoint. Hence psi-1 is 4263 Ang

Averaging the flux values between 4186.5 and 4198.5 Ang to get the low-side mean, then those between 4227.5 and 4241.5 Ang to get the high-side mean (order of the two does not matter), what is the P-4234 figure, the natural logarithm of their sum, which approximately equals 5.64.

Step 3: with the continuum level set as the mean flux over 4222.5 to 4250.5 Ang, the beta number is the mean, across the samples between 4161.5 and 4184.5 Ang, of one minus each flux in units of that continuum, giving -0.022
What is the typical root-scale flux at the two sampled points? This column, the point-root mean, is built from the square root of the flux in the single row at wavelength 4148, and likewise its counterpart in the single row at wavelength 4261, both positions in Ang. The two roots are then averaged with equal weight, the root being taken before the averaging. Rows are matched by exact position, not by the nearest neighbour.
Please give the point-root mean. 12.1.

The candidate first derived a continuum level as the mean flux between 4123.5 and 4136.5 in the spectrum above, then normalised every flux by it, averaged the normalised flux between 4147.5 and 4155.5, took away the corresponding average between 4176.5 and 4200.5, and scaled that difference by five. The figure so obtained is 0.3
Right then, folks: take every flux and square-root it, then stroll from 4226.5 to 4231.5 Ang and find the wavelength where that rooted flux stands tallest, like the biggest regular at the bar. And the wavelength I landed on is 4231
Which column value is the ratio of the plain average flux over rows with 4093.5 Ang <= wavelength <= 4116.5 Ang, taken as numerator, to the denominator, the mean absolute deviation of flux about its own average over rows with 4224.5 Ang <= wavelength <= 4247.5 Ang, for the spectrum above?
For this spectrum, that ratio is 24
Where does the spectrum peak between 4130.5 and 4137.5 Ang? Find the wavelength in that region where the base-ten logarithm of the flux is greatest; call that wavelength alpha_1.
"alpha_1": 4131 Ang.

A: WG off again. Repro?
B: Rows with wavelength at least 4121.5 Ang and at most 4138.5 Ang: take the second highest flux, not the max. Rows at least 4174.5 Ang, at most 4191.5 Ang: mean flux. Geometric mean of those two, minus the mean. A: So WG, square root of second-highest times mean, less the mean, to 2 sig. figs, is 11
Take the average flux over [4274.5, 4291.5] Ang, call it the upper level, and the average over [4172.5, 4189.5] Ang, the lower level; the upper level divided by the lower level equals 1.07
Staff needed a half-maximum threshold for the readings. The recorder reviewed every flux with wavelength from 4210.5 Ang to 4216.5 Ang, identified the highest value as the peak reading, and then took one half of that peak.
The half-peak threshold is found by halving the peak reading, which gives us 72.8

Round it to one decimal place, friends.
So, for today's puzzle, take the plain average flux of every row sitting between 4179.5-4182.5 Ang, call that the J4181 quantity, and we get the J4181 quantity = 137.3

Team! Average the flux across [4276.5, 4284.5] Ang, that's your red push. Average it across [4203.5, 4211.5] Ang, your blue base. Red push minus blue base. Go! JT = 9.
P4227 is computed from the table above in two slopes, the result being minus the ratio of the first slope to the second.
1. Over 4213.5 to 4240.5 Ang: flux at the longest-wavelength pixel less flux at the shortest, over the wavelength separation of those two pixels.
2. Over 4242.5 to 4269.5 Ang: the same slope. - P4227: 1.3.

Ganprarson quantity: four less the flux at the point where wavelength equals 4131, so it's -156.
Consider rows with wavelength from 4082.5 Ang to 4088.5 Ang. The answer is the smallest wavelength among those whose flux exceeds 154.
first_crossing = 4083 Ang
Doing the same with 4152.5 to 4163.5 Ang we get 4153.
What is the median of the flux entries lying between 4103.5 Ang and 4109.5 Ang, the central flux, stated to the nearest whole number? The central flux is 164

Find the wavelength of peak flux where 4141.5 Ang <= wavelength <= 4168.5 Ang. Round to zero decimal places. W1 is 4144 Ang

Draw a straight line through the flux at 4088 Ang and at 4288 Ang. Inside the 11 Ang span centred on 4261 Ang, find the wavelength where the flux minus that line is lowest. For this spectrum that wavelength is 4263 Ang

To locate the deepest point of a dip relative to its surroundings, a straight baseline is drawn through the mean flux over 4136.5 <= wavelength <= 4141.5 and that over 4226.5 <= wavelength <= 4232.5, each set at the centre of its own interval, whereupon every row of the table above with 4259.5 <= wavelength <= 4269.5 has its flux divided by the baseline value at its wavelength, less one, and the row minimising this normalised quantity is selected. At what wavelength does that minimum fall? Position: 4263 Ang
